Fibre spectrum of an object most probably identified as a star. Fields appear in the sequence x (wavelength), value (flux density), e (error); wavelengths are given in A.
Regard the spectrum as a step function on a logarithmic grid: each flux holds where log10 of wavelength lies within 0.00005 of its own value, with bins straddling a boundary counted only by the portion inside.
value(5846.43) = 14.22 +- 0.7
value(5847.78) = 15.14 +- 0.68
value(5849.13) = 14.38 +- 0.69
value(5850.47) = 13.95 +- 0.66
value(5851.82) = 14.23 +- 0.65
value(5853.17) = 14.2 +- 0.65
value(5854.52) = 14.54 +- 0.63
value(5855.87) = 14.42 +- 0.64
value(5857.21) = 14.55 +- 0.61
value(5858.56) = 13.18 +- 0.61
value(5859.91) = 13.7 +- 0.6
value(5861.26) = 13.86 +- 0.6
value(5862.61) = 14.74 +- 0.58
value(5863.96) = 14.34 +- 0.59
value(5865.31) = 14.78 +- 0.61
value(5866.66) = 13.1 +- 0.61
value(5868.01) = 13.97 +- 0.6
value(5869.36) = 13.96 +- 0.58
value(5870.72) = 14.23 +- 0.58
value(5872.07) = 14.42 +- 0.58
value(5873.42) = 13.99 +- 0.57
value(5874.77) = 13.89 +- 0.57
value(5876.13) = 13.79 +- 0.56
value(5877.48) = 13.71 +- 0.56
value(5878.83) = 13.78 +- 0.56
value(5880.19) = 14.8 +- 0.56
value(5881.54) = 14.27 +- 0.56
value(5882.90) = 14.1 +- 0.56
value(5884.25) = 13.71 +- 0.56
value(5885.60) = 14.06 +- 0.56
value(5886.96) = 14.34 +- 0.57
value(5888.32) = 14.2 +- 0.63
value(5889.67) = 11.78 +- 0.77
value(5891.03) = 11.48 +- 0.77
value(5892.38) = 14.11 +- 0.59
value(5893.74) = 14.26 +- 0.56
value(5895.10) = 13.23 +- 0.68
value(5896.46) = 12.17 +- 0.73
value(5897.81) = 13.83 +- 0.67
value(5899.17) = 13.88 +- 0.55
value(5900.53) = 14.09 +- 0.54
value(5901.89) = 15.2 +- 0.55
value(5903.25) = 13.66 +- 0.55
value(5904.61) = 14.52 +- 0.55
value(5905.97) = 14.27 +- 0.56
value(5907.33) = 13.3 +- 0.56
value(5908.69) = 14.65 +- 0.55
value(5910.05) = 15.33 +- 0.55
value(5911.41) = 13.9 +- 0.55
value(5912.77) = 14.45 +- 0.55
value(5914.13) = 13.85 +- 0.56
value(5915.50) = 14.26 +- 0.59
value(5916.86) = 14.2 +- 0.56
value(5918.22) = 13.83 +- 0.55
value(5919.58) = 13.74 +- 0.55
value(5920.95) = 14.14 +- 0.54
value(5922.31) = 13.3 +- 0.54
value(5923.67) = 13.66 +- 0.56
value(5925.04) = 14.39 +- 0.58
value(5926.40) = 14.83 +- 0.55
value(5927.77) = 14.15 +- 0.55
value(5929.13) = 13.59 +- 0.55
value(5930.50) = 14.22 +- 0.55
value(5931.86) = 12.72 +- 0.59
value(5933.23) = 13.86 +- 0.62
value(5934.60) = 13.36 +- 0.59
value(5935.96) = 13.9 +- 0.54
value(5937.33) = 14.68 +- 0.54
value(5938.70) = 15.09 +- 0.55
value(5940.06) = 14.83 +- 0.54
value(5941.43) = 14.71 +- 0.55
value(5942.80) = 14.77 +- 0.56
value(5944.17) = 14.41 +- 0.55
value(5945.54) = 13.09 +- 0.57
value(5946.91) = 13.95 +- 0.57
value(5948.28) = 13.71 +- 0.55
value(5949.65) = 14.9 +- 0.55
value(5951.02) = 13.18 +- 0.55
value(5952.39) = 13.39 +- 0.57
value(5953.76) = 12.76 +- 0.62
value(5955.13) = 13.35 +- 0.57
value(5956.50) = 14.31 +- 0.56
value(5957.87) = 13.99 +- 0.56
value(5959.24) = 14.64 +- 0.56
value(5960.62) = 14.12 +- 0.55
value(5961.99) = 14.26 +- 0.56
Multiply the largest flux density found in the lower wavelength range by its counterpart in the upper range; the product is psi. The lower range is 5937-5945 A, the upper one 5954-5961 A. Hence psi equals 221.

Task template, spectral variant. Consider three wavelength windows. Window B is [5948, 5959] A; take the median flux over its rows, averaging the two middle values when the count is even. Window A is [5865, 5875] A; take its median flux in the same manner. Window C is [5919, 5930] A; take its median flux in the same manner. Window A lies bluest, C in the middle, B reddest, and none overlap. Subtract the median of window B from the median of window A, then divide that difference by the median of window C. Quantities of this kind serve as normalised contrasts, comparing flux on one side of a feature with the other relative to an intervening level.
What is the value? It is 0.03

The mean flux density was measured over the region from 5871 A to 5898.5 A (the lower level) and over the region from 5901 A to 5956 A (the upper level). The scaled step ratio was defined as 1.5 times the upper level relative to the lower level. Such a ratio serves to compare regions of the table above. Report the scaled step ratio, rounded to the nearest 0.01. 1.54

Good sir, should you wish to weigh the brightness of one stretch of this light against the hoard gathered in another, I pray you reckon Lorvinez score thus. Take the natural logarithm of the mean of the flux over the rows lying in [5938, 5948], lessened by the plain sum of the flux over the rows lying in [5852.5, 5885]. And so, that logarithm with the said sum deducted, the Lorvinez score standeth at -335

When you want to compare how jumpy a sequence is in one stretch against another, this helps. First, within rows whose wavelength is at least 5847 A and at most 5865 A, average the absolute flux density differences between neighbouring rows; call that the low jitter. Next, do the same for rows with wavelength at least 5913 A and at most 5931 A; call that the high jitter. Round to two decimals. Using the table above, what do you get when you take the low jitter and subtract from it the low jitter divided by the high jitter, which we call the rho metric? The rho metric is -0.52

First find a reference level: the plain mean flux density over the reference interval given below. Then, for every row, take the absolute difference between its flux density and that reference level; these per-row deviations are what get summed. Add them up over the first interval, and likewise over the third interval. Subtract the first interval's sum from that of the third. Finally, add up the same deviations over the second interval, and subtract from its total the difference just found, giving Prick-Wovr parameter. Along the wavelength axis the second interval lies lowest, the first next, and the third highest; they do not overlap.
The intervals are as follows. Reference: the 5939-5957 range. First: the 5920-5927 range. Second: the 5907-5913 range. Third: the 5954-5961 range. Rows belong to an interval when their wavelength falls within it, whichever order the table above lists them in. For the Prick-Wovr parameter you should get 3.9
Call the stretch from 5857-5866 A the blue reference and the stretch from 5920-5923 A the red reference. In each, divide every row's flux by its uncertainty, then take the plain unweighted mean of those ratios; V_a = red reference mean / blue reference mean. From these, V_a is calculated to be 1.08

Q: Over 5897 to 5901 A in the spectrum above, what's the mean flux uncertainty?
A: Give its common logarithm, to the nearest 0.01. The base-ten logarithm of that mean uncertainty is -0.23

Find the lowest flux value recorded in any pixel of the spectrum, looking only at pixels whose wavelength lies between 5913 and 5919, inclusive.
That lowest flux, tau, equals 13.83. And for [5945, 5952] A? 13.09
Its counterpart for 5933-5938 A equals 13.36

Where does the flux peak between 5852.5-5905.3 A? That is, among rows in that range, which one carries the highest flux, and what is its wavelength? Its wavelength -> 5901.89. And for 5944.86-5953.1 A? 5949.65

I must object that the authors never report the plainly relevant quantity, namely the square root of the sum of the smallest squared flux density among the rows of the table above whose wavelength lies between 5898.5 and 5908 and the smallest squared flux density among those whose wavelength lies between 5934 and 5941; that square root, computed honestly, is 18.9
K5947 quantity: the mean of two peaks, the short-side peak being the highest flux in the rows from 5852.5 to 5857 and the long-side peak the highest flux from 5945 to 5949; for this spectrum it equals 14.2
